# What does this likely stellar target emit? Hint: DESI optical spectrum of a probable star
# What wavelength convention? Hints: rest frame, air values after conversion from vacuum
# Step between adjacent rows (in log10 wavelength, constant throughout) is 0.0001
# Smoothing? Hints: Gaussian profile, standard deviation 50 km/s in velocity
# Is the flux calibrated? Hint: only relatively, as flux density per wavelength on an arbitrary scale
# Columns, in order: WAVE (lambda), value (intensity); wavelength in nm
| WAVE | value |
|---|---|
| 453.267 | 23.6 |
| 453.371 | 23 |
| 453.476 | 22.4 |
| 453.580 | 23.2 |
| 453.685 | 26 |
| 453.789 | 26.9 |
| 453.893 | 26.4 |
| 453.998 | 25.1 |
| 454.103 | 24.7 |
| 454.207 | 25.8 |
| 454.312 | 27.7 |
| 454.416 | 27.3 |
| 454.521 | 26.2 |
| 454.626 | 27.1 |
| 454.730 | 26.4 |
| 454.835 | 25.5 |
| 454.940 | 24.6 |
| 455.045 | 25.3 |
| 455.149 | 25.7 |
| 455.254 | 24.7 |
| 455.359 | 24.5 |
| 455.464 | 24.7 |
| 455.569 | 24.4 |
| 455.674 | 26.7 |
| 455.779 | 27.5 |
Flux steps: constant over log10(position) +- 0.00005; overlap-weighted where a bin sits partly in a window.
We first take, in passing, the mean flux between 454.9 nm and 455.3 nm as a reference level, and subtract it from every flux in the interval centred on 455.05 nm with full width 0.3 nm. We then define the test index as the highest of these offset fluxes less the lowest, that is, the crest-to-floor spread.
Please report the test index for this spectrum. 1.1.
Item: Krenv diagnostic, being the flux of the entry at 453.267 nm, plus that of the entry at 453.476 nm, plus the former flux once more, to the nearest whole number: 70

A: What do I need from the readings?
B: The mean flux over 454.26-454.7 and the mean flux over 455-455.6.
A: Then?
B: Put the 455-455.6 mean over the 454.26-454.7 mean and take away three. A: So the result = -2.08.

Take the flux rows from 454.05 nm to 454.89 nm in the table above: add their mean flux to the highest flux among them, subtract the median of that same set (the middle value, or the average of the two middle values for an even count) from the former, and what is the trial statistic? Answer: 27.7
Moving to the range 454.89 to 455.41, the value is 26.0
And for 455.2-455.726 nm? 27.0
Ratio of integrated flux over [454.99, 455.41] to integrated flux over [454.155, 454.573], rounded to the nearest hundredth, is 0.94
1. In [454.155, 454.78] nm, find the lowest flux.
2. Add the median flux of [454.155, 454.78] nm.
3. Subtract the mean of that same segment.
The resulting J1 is 25.8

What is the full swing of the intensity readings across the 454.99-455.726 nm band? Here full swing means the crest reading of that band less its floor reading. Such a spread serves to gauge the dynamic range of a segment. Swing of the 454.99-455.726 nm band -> 2.3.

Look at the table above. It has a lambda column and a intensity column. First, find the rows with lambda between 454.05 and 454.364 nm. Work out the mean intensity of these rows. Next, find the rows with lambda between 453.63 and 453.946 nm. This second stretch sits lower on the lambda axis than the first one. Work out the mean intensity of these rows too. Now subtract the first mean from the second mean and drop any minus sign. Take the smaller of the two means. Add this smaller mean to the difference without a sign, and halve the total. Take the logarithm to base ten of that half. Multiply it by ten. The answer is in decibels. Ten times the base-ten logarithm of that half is 11.2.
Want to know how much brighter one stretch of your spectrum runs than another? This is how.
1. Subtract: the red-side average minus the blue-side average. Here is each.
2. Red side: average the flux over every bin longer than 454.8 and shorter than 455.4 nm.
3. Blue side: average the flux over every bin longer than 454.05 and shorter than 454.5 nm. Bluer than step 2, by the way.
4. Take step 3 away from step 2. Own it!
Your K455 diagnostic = -1.3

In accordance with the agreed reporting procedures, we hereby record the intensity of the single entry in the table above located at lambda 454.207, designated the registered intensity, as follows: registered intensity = 25.8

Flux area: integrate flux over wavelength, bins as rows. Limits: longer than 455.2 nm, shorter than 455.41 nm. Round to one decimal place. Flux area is 5.2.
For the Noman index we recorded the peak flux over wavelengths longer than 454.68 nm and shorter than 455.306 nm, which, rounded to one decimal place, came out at 26.4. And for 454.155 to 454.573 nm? 27.7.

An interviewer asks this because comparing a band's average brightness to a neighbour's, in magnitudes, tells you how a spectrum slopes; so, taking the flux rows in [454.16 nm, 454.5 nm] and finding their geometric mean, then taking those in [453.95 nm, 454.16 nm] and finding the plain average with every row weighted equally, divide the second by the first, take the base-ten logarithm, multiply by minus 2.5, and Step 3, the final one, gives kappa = 0.08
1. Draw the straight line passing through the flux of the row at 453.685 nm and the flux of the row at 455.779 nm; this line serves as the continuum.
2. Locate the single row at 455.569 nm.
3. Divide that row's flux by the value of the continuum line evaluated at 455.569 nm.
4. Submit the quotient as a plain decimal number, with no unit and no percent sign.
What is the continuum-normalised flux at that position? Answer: 0.892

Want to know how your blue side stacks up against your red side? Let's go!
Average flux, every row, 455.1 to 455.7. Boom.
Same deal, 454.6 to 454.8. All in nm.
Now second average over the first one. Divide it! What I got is 1.07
